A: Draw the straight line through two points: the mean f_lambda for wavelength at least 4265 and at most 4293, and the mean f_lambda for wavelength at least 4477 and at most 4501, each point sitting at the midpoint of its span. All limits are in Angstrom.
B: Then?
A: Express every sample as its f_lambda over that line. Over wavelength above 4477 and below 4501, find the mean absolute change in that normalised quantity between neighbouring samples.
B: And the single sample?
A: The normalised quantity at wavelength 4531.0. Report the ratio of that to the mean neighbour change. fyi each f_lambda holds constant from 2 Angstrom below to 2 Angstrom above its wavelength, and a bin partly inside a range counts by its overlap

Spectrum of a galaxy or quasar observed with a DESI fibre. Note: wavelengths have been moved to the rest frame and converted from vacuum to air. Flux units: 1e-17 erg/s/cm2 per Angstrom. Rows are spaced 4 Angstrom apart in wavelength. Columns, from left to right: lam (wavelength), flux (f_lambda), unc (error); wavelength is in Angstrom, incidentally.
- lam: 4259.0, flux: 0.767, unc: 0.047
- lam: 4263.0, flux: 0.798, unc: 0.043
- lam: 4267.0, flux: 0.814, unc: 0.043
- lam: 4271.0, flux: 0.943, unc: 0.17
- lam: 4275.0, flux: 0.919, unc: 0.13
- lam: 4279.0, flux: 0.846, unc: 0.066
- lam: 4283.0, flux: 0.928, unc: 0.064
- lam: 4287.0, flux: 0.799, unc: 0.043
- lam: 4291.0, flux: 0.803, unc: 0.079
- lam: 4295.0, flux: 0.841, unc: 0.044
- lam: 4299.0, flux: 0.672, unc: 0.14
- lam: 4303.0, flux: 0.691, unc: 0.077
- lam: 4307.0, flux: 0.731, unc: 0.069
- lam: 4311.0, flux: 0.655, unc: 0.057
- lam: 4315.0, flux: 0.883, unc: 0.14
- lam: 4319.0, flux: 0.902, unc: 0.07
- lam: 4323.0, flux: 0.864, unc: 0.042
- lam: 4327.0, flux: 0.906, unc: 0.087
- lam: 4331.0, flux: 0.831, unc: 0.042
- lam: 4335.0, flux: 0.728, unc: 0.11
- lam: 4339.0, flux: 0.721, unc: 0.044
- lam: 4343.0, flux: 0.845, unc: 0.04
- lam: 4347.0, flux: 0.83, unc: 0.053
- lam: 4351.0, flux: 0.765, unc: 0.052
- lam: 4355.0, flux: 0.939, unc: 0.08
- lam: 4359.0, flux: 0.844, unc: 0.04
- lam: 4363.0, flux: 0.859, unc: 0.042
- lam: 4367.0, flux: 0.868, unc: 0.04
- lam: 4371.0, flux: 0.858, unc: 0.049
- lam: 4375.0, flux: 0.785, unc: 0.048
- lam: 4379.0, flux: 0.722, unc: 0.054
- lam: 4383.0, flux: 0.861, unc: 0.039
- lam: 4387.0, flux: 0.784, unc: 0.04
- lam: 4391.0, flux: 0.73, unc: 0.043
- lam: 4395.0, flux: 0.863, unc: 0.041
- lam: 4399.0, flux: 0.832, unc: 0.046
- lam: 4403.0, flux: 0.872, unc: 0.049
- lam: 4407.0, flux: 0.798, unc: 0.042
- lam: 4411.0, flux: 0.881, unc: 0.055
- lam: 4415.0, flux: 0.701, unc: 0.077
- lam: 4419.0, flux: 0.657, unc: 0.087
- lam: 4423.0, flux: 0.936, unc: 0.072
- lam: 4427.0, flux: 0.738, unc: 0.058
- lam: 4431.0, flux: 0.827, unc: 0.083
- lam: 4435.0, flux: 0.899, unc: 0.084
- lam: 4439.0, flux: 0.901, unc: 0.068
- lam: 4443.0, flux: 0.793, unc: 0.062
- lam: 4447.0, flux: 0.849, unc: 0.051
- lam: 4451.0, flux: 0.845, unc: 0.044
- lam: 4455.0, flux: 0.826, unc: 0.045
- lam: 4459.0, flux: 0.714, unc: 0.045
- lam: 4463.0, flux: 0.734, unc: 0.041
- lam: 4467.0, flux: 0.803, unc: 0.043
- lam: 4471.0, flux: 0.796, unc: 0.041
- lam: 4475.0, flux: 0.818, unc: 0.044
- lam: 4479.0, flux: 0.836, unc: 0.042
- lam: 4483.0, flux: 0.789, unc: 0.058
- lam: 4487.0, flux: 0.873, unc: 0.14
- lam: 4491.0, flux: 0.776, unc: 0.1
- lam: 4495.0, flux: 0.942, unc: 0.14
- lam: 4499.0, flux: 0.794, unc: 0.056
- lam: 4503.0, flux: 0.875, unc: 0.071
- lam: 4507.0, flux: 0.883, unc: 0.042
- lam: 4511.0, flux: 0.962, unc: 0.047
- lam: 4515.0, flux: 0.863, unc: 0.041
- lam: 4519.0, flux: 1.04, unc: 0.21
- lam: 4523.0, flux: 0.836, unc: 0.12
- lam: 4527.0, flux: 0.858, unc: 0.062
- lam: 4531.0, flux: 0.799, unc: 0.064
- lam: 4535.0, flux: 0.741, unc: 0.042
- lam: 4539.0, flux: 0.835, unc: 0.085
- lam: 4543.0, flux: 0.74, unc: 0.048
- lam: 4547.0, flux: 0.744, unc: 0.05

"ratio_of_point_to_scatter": 7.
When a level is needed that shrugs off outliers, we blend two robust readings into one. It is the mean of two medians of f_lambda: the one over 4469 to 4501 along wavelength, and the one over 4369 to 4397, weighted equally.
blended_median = 0.796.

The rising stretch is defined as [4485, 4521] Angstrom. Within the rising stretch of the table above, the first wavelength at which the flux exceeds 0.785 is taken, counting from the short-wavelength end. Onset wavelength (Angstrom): 4487.0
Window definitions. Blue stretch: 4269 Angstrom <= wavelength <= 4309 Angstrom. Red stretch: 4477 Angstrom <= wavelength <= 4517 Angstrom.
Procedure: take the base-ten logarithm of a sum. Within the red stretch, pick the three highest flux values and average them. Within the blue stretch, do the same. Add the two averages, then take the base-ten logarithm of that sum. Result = 0.269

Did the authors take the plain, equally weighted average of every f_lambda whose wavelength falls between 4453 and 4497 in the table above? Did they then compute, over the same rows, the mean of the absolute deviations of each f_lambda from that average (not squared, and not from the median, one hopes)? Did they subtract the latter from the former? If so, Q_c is 0.765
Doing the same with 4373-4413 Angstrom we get 0.764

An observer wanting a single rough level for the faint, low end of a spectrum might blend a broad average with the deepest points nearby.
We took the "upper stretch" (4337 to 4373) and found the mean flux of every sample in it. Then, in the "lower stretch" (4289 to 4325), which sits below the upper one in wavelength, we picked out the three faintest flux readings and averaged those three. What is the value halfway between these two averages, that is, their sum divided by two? 0.75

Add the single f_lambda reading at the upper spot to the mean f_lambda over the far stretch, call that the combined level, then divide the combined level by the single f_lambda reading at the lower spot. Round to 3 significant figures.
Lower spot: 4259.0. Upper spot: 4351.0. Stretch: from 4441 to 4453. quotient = 2.08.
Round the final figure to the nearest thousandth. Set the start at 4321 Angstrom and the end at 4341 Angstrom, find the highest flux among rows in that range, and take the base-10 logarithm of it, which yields -0.043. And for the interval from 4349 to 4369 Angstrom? -0.027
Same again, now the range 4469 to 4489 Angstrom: -0.059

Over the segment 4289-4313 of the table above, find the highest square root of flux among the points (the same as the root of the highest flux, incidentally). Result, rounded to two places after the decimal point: 0.92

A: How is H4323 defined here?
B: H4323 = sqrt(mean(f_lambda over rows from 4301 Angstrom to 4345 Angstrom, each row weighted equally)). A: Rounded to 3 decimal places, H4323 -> 0.892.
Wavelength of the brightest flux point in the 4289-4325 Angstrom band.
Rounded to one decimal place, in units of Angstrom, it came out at 4319.0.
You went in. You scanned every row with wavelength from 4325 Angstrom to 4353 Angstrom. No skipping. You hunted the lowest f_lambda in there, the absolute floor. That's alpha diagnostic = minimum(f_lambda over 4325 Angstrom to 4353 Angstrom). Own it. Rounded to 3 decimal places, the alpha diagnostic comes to 0.721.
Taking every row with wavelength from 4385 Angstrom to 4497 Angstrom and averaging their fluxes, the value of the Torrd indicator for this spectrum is 0.815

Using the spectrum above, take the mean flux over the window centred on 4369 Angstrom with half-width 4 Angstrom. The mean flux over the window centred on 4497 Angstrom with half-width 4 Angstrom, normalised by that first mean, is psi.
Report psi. 1.01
